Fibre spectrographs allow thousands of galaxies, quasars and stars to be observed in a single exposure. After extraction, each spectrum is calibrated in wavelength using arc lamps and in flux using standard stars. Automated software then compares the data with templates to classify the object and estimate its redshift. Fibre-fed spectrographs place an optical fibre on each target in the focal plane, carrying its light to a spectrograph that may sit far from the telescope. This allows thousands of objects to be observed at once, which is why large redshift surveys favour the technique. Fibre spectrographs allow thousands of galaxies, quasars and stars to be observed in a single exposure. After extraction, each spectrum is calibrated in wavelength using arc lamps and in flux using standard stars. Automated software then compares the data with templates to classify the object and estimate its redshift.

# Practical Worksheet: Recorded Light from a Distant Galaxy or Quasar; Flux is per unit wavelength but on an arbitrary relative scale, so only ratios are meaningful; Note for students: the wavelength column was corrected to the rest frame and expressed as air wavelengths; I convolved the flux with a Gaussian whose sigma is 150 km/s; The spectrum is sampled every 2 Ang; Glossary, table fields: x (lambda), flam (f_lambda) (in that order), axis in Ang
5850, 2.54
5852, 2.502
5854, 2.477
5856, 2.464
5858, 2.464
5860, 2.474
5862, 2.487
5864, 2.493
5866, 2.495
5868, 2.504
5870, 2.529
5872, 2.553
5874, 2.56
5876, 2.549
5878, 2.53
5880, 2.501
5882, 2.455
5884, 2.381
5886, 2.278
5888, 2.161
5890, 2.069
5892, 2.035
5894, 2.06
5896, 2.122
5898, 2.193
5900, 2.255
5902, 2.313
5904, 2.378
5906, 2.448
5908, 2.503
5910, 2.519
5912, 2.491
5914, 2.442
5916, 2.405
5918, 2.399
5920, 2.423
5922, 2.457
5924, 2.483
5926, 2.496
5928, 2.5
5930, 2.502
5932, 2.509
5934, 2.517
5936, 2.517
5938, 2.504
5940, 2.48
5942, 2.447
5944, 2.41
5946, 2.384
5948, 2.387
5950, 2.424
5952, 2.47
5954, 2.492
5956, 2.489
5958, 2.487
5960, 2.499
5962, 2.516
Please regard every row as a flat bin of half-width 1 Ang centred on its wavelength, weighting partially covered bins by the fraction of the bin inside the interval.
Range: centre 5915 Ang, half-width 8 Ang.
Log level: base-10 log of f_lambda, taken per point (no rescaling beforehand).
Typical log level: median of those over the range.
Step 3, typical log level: 0.389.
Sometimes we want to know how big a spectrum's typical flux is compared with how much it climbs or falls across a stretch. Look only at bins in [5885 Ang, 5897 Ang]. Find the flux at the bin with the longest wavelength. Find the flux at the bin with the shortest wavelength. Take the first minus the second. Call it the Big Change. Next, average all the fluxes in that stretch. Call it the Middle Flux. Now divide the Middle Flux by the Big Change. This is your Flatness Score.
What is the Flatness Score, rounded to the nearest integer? -14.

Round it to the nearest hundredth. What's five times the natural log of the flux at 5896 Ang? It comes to 3.76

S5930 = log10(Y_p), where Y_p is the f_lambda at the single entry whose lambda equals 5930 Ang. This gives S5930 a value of 0.398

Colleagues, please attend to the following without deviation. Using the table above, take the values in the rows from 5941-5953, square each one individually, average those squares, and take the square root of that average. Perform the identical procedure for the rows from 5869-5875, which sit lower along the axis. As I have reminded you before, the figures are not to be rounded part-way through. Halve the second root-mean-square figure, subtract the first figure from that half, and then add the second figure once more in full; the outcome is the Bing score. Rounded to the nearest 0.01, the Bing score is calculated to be 1.40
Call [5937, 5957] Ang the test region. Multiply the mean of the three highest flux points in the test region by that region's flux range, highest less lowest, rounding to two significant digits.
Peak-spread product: 0.30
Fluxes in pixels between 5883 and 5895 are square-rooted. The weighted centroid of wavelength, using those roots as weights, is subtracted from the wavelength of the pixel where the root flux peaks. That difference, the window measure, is -4.9 Ang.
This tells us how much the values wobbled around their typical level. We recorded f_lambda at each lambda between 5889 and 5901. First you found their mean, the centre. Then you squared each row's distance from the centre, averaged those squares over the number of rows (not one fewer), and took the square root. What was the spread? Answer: 0.078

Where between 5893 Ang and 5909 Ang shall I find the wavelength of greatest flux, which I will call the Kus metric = 5908 Ang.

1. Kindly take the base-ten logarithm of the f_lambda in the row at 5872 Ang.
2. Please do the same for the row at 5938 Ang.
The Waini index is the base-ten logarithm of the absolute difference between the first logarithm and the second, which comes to -2.1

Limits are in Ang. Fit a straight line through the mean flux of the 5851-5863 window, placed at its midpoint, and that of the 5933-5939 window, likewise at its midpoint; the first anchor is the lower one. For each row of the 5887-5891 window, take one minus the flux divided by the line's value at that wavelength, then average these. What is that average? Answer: 0.151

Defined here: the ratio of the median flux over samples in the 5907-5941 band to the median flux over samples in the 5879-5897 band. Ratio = 1.16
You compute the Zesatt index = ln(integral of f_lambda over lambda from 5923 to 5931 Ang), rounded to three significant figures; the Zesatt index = 2.99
